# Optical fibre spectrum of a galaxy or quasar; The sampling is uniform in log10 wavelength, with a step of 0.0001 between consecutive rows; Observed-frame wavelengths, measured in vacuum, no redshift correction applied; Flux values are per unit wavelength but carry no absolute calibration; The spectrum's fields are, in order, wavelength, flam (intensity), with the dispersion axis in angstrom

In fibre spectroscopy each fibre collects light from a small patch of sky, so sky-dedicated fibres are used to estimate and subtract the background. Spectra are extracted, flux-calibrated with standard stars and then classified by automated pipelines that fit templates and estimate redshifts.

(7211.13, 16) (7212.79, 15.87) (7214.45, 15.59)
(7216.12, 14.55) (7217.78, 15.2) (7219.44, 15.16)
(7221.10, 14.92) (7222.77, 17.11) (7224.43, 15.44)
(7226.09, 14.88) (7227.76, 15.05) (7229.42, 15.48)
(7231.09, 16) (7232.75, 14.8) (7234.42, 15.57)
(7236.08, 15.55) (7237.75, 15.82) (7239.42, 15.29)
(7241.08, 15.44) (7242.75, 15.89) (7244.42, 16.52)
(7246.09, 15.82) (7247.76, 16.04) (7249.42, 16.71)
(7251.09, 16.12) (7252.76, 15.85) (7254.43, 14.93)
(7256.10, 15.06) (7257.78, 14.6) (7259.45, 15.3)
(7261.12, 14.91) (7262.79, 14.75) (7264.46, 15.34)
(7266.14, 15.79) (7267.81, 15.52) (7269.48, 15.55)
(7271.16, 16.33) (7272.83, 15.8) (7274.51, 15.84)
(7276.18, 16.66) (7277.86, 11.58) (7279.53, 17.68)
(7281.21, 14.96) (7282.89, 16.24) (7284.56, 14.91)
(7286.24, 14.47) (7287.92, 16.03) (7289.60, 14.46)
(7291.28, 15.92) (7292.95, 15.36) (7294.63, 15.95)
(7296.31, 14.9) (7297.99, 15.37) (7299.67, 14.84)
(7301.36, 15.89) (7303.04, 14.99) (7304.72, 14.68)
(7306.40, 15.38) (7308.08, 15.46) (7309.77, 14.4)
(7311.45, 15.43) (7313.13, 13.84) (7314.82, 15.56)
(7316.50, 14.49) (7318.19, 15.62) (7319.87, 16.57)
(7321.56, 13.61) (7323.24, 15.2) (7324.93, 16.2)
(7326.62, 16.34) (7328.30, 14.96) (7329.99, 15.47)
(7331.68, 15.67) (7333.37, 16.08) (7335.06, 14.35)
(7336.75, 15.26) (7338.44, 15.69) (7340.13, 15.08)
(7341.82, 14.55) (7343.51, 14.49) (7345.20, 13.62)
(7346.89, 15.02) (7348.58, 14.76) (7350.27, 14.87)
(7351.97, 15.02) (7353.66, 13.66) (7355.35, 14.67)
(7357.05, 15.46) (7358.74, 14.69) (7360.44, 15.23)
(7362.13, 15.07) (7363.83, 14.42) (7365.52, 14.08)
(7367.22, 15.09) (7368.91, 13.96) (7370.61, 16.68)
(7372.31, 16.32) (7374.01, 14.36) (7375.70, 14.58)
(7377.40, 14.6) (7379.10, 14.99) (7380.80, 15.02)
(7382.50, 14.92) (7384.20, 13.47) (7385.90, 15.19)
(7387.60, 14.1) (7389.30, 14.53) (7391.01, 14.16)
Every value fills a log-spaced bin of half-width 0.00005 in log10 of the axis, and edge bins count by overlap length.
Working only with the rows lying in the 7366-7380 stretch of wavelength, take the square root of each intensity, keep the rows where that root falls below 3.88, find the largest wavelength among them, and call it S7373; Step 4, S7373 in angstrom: 7379.10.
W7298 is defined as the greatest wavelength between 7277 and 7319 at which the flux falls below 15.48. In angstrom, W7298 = 7316.50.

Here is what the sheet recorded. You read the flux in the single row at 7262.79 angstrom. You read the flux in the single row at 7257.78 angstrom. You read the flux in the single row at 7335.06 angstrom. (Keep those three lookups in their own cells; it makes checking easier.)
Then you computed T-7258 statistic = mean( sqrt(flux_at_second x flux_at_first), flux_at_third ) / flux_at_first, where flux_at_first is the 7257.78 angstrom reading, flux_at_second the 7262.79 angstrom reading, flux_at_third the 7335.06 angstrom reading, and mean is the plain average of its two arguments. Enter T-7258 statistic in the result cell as 0.99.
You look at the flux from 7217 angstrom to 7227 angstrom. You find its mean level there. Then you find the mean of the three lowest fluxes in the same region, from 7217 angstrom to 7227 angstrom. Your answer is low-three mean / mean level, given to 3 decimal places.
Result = 0.970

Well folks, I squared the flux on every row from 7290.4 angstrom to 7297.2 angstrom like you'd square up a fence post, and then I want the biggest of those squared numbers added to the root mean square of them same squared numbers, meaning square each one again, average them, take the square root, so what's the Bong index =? 496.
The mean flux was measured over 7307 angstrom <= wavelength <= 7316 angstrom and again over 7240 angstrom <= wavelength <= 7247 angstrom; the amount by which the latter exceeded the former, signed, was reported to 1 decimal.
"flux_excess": 1.0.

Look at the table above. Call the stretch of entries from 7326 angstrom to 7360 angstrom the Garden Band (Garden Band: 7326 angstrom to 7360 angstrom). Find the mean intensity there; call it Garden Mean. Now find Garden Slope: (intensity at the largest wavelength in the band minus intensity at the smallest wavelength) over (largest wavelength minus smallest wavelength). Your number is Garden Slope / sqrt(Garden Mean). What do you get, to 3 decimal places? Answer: -0.013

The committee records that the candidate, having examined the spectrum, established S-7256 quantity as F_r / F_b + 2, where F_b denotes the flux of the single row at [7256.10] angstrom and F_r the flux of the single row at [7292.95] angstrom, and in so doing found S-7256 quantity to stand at 3.02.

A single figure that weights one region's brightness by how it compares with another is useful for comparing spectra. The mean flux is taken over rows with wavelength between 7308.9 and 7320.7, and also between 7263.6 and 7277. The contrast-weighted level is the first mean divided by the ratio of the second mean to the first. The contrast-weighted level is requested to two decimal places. 14.44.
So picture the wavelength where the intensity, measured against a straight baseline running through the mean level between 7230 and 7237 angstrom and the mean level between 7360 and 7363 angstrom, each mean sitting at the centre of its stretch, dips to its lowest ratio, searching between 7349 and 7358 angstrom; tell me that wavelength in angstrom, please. 7353.66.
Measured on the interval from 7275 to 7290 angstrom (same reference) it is 7277.86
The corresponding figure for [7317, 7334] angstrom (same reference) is 7321.56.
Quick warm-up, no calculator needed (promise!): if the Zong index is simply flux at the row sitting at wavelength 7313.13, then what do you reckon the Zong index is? 13.84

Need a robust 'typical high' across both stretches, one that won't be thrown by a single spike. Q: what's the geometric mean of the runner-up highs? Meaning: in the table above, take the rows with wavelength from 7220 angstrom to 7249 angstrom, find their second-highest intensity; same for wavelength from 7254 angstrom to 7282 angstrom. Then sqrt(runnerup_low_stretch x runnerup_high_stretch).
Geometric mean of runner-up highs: 16.6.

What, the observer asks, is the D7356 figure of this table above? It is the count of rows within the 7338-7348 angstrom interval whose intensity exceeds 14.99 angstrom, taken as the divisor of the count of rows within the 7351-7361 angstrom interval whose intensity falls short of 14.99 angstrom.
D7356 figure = 1.0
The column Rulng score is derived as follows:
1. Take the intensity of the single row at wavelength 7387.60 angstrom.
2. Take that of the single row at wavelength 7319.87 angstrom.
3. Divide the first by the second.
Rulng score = 0.85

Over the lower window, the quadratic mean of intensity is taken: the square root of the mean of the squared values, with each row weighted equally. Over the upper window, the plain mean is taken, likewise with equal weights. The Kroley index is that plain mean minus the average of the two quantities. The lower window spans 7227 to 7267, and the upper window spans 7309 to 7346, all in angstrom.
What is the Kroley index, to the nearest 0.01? -0.21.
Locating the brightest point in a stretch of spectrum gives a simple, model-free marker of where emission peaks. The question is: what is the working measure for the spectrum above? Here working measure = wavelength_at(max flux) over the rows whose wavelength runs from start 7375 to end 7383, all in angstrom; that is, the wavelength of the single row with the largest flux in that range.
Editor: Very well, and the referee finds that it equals 7380.80 angstrom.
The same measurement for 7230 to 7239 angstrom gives 7231.09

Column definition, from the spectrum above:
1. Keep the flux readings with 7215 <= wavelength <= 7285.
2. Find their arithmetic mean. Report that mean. 15.5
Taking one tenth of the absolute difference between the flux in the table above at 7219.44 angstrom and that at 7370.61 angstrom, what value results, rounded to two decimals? 0.15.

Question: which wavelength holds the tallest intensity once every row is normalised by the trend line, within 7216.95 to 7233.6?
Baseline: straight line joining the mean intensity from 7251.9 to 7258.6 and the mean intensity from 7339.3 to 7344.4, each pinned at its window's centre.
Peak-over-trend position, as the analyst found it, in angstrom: 7222.77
